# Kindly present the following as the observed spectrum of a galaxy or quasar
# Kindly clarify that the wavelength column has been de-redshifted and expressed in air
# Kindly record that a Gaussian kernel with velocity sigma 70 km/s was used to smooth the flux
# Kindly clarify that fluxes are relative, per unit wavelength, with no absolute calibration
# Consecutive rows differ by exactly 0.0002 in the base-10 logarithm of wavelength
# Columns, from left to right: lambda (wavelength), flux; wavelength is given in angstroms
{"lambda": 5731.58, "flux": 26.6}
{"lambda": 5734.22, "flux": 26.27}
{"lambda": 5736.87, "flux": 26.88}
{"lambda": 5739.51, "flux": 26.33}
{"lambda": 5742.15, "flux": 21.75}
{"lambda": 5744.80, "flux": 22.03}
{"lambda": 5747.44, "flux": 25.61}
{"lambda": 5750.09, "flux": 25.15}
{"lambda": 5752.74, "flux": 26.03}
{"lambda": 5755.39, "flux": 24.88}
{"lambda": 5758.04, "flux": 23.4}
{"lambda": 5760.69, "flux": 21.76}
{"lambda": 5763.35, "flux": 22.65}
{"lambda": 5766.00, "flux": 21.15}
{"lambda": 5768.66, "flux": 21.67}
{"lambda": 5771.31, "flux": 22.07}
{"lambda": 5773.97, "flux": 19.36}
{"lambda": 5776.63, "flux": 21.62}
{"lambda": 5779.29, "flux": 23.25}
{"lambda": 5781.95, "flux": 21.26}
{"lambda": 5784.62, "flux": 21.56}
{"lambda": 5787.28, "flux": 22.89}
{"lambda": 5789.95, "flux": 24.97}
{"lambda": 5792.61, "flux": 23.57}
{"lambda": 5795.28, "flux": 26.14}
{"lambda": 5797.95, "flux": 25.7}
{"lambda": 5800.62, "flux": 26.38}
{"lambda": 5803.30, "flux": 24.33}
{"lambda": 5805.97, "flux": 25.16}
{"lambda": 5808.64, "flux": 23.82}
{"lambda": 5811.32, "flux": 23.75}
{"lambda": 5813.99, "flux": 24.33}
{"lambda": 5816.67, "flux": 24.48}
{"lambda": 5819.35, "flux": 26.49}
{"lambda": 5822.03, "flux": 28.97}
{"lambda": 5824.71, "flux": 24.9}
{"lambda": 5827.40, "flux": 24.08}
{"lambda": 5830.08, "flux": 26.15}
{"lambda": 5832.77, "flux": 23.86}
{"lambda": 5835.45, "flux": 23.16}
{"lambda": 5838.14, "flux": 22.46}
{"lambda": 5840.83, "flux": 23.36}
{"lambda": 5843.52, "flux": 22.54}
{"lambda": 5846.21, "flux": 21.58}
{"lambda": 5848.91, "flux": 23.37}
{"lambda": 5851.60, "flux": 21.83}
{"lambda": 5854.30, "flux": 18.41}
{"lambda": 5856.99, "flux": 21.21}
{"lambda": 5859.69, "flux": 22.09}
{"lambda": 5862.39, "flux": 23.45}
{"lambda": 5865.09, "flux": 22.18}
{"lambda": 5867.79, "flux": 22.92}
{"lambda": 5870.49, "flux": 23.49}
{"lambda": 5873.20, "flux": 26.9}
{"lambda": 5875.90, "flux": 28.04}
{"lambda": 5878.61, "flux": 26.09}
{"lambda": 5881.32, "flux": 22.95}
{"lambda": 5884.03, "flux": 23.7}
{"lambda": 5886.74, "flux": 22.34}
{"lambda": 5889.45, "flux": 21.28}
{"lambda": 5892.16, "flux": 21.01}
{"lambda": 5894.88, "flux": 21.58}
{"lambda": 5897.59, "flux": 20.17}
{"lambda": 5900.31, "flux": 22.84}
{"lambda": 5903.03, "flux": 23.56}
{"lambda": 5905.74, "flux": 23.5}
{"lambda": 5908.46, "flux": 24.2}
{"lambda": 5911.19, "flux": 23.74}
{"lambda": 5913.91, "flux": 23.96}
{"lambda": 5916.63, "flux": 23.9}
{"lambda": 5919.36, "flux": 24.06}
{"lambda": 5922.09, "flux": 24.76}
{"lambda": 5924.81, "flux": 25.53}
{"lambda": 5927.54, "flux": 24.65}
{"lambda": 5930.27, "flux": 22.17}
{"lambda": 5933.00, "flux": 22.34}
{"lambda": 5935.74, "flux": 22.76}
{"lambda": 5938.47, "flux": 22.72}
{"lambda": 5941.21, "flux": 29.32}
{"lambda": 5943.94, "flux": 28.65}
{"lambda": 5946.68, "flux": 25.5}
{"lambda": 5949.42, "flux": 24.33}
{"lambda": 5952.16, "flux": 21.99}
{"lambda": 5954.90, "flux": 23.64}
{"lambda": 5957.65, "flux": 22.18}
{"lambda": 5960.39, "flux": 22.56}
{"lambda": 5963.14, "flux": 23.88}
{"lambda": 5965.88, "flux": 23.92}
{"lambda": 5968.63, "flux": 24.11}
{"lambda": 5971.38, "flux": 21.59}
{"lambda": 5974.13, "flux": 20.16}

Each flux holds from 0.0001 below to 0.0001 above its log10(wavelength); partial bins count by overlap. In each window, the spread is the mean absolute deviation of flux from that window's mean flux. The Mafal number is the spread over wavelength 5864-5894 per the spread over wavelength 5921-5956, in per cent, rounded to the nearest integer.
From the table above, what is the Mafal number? 102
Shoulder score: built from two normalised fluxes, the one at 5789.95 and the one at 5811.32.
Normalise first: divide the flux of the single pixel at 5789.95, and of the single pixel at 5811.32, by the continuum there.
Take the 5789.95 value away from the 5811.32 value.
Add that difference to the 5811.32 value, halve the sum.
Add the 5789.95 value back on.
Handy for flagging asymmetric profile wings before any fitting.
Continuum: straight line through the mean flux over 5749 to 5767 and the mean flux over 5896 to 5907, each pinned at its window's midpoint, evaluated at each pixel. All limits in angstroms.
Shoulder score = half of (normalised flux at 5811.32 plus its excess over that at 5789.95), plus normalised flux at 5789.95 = 1.56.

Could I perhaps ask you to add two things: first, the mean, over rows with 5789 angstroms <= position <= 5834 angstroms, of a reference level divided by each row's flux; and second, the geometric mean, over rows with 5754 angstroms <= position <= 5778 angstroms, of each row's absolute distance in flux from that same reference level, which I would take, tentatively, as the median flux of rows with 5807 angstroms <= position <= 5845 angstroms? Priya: 2.76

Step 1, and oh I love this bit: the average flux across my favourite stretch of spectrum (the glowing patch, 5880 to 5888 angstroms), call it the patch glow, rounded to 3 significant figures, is 23.0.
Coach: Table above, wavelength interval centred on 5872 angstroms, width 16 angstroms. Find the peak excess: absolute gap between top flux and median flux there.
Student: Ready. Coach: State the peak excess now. 3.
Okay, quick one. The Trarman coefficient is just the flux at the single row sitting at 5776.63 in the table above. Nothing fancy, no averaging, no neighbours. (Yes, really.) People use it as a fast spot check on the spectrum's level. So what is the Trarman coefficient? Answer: 21.62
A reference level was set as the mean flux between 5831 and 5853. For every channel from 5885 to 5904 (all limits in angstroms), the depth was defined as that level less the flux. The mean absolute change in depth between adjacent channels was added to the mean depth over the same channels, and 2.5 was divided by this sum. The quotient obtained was 1.2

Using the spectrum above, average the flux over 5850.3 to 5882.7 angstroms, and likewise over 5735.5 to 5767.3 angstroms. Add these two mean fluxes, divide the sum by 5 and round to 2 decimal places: 9.45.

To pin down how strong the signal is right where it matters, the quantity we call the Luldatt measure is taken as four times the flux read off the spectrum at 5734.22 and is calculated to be 105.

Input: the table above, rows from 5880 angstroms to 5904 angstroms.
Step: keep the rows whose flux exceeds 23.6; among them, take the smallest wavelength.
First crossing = 5884.03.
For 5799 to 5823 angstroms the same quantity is 5800.62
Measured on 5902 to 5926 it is 5908.46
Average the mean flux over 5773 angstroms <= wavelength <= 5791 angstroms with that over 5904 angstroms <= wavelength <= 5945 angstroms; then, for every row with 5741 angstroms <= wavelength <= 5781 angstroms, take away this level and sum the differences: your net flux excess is -7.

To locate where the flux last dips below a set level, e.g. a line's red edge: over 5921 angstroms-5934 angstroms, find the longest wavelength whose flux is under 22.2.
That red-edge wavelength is 5930.27 angstroms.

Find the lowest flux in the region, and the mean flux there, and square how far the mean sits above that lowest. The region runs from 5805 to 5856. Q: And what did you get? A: 29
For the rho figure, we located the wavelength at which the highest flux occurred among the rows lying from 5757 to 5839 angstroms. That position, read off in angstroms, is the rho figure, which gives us 5822.03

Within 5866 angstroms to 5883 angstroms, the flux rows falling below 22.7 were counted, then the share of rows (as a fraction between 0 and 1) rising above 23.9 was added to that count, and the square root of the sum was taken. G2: 0.71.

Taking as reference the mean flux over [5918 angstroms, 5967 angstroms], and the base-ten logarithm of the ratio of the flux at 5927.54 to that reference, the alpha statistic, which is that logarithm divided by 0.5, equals 0.02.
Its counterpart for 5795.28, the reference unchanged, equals 0.07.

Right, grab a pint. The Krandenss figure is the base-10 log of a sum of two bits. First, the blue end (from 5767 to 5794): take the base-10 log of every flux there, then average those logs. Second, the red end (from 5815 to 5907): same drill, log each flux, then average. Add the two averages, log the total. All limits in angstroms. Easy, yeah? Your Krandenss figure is 0.433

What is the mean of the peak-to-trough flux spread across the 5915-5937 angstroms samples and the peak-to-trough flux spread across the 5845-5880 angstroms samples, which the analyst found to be 6.5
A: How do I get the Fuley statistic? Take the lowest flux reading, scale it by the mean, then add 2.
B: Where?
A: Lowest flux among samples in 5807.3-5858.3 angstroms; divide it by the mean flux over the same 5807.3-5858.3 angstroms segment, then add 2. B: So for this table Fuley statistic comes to 2.78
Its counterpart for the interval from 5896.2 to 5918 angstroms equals 2.87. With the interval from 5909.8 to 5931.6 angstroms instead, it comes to 2.92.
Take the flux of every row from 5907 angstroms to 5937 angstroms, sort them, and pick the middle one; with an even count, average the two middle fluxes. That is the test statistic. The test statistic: 24.0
